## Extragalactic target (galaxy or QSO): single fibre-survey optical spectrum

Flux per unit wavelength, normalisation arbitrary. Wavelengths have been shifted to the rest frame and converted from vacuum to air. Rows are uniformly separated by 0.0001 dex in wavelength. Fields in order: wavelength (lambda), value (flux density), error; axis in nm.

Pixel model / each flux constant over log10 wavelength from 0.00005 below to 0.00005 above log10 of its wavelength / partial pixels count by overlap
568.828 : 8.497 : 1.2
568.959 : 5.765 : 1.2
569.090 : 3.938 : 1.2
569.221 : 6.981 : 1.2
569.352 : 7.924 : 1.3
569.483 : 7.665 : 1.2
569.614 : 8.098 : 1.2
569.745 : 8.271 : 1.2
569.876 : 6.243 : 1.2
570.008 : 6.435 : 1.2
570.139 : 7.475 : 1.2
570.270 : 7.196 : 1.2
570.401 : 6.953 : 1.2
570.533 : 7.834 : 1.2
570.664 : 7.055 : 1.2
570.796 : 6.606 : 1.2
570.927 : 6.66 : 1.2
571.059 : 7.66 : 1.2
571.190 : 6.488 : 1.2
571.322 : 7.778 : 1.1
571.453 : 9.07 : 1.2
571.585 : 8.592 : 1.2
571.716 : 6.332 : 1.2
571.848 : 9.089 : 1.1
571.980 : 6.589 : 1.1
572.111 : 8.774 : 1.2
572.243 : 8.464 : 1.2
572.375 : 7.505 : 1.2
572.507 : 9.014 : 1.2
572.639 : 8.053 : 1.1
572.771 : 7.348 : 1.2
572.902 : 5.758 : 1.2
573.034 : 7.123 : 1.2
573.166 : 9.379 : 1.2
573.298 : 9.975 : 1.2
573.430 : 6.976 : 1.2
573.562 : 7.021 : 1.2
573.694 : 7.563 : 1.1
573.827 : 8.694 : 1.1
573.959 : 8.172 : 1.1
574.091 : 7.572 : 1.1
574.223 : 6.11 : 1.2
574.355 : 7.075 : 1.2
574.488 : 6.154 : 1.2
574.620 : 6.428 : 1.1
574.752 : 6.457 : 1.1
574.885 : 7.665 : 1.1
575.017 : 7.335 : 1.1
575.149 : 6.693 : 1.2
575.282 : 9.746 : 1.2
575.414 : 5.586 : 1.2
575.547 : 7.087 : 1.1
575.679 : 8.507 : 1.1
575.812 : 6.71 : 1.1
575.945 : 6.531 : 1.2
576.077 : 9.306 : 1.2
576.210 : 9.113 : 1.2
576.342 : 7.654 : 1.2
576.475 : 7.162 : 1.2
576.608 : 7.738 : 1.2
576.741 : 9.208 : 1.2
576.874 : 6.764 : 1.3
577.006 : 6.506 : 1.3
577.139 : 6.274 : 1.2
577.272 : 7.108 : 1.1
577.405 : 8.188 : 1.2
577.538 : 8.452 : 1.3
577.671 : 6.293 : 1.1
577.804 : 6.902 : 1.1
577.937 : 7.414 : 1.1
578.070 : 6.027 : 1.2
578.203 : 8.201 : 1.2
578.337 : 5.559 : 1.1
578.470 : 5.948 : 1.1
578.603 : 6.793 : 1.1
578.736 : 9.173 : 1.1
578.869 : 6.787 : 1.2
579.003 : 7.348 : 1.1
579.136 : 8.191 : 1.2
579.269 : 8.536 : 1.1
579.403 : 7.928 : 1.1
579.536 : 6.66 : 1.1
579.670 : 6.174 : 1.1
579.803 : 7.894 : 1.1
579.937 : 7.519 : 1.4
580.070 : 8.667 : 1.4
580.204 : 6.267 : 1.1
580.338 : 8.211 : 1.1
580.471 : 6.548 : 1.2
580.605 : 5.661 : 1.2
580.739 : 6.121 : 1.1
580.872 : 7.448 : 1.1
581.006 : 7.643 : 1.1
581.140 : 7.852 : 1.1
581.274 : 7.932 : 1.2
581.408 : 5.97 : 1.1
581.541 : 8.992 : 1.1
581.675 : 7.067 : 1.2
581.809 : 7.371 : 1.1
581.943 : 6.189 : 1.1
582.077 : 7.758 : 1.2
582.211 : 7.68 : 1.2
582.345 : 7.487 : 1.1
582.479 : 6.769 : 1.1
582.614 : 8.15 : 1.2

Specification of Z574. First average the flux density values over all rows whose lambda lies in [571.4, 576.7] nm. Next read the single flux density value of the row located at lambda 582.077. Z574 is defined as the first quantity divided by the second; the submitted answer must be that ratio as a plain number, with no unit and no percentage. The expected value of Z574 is 0.99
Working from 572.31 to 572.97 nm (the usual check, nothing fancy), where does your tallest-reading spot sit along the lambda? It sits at 572.507 nm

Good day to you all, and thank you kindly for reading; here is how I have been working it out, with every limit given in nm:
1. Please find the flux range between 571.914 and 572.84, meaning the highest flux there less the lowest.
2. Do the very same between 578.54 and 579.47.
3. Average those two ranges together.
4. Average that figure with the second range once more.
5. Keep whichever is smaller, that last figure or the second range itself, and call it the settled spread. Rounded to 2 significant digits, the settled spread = 2.4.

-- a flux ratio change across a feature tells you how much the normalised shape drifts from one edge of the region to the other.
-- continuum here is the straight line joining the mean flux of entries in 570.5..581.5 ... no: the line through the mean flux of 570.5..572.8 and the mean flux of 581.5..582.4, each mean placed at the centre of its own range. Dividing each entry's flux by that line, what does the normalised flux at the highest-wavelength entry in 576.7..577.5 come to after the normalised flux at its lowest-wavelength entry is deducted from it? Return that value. -0.13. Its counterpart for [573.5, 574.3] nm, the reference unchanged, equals -0.12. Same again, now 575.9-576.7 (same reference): 0.16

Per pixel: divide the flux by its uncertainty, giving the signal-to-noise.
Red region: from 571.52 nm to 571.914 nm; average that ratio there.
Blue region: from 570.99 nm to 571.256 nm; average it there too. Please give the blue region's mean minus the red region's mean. -1.0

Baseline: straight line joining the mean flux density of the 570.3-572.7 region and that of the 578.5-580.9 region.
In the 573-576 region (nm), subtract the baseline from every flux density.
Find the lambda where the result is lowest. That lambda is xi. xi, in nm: 575.414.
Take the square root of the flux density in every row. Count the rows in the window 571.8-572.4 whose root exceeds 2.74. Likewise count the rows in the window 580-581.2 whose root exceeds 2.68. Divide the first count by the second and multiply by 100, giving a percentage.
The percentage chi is 60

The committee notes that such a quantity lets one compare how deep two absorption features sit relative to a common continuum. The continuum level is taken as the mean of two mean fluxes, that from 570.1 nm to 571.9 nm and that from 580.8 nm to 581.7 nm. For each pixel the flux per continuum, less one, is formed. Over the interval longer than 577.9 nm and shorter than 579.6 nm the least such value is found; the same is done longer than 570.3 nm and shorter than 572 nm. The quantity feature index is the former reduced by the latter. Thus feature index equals -0.10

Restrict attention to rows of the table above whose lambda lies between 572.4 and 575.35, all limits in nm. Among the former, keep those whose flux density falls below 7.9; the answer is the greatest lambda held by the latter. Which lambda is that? 575.149 nm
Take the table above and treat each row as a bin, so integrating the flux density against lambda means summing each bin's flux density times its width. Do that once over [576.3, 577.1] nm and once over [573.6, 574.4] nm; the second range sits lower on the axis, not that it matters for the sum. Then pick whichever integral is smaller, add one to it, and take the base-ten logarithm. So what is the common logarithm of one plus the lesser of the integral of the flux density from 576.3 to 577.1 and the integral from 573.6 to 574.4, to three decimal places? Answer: 0.843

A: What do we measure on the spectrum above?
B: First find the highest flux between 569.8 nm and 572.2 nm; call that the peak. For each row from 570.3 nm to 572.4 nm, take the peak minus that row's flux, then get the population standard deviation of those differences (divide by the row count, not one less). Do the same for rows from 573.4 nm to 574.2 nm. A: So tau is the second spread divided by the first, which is 0.65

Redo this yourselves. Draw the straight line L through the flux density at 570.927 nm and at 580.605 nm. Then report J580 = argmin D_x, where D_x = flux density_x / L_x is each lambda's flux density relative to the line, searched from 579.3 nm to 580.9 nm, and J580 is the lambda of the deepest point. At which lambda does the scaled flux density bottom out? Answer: 580.605 nm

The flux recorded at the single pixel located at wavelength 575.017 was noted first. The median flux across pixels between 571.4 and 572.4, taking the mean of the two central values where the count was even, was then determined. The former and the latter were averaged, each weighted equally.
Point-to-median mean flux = 7.93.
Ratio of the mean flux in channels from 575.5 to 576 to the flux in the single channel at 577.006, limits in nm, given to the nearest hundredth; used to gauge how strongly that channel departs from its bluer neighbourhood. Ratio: 1.11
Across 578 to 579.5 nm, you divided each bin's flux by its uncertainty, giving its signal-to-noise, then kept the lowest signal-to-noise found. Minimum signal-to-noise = 5.02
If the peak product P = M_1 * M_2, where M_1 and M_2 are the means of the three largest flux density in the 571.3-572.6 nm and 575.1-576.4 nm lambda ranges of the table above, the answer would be 85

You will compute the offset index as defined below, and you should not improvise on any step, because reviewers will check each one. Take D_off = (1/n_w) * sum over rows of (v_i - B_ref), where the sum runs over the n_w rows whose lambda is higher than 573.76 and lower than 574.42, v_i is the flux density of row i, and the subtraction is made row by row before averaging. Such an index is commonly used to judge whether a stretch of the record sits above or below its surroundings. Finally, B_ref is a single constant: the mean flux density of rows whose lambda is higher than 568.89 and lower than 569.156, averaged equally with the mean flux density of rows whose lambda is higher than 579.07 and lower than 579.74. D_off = 1.3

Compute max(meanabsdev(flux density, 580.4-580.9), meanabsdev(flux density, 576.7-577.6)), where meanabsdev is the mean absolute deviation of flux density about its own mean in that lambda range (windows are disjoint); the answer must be 0.96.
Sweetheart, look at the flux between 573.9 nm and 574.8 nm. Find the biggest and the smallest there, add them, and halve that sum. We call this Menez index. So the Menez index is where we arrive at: 7.1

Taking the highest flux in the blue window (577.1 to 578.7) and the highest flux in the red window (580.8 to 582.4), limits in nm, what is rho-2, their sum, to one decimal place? 17.4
